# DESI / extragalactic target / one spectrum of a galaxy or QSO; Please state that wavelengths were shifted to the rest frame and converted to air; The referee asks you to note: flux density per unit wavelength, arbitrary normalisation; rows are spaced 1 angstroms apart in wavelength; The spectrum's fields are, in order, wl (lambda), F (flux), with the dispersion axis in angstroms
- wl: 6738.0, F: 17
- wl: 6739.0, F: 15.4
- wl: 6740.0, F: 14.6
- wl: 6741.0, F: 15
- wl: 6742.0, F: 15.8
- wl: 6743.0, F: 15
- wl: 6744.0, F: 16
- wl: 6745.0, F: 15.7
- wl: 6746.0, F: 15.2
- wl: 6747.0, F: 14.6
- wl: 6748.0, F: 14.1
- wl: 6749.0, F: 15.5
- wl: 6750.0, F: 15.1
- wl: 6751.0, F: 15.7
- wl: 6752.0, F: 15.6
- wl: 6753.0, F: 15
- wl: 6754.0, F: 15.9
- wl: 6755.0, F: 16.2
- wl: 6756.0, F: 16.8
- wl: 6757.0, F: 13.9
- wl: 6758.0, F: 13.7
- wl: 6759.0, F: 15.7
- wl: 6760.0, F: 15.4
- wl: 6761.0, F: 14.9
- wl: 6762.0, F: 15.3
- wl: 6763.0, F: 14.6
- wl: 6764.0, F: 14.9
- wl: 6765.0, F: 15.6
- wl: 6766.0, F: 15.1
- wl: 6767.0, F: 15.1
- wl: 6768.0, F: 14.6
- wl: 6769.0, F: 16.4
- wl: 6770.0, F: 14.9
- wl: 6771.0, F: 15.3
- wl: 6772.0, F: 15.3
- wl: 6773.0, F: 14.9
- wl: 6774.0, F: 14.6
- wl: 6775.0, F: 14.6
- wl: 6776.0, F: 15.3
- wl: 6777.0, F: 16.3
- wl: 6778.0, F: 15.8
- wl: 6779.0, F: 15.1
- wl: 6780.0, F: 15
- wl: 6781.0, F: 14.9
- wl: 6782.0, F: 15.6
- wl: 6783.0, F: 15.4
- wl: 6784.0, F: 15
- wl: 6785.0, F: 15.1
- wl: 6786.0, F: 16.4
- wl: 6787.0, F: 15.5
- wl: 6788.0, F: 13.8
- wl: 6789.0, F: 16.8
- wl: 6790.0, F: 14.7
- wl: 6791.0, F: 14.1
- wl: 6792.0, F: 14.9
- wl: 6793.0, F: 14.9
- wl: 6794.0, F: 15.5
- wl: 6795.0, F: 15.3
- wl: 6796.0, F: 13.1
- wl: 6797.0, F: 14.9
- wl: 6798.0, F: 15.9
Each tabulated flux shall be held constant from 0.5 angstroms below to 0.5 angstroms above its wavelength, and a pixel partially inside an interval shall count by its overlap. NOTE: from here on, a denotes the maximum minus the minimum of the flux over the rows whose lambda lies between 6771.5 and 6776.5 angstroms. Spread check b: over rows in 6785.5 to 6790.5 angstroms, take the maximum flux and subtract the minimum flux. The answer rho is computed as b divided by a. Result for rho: 4.29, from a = 0.7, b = 3.00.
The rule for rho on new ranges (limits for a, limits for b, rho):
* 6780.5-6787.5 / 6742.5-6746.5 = 0.67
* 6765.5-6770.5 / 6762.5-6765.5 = 0.56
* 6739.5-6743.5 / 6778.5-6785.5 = 0.58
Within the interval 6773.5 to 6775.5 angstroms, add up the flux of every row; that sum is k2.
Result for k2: 29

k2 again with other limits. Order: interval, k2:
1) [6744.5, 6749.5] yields 75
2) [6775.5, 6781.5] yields 92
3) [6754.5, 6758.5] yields 61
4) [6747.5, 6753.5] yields 91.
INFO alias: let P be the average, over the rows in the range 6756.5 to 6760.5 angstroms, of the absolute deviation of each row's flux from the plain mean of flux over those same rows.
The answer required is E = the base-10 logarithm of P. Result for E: -0.06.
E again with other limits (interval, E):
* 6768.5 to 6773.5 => -0.38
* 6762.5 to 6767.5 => -0.61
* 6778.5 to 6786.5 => -0.44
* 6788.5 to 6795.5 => -0.22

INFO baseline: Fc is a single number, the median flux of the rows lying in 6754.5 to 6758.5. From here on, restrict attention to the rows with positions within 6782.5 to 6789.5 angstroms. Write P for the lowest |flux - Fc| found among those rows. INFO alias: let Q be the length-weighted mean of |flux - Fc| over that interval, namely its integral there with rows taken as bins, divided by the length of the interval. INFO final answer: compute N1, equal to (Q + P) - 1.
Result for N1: -0.20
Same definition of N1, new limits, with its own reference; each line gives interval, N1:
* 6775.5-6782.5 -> -0.51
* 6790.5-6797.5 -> -0.27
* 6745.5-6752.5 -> -0.49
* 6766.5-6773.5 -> -0.57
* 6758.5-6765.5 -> -0.49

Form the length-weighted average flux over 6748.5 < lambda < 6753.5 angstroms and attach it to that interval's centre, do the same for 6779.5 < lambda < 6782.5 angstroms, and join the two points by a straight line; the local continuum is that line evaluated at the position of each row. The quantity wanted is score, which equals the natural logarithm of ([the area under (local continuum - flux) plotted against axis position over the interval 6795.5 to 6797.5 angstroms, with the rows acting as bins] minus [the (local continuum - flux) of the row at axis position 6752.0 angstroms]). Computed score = 0.9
